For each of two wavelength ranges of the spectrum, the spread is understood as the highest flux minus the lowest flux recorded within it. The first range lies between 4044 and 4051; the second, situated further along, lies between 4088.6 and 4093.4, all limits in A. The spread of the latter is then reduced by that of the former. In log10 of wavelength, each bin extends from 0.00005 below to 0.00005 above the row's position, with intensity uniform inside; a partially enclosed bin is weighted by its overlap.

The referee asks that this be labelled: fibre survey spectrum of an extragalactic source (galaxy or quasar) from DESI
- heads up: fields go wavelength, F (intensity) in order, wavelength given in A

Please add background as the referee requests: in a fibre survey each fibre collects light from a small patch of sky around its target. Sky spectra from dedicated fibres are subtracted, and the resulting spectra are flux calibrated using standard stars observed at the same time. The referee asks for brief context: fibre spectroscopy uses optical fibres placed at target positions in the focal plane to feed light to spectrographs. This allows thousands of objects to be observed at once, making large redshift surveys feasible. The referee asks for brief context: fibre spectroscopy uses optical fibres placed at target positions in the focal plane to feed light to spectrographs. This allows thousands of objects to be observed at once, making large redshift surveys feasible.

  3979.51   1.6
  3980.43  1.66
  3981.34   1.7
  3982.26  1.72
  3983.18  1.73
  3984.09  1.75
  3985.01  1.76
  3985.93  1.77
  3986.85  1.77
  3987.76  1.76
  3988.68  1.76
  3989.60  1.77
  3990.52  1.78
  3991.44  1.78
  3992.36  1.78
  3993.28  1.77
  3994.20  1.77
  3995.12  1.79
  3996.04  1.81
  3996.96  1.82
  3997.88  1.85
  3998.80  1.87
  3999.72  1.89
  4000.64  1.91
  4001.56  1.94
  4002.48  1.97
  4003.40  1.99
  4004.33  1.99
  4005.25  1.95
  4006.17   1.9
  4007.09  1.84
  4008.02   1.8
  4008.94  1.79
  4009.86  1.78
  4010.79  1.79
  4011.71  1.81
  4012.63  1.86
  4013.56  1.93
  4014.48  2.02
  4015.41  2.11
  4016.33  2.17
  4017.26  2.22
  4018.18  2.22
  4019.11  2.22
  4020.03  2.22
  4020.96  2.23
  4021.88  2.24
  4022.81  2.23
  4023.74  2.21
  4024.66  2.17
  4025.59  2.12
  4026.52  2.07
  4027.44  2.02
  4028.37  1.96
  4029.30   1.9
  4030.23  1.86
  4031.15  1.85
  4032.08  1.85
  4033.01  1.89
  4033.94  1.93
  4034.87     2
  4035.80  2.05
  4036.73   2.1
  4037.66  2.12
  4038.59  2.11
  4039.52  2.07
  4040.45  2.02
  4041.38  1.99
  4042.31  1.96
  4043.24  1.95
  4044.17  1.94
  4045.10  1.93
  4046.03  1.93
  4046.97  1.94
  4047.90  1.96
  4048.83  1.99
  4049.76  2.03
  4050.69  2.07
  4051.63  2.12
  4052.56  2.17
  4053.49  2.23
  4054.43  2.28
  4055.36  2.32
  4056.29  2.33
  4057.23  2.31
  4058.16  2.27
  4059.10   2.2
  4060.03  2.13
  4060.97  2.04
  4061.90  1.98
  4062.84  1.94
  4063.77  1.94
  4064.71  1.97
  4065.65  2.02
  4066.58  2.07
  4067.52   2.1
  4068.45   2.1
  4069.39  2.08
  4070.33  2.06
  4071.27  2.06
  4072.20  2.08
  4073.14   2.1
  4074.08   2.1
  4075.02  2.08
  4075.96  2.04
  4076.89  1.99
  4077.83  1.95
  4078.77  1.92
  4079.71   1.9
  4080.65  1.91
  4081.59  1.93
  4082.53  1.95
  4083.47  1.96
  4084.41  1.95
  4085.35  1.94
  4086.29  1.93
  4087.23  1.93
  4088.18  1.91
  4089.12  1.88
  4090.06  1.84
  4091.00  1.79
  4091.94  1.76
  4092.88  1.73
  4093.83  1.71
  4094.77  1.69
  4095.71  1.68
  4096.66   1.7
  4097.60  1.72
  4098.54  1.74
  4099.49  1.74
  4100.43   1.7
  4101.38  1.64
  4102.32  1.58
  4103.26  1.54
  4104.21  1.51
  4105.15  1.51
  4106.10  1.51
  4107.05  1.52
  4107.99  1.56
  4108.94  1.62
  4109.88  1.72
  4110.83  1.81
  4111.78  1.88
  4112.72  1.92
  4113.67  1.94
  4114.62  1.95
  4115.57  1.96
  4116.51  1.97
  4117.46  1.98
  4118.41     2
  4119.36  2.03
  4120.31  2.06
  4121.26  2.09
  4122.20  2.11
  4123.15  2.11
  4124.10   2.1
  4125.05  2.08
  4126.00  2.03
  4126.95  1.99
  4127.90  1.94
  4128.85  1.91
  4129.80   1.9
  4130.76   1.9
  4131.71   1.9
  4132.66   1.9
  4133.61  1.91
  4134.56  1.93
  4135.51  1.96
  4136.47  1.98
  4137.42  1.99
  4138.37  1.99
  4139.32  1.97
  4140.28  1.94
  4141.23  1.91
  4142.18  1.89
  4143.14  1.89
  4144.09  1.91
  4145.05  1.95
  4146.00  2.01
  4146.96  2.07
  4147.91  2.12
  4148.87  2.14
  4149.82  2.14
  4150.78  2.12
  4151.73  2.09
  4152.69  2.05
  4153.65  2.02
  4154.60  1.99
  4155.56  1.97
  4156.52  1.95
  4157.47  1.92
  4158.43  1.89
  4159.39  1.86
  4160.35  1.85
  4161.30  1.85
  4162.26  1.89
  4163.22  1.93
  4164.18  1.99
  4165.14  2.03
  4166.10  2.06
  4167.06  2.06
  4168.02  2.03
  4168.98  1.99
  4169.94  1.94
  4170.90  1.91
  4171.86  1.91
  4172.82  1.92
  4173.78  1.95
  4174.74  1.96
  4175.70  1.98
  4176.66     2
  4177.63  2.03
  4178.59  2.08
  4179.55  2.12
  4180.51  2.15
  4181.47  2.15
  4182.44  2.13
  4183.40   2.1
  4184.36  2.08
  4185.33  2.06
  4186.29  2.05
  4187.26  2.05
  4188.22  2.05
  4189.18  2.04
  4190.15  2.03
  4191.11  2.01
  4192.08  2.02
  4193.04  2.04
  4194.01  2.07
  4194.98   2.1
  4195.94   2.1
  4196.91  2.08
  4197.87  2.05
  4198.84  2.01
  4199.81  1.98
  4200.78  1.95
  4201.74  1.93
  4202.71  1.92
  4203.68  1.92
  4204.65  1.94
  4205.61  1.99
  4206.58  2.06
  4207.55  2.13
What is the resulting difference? 0.01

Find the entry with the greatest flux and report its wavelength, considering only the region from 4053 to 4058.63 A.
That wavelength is 4056.29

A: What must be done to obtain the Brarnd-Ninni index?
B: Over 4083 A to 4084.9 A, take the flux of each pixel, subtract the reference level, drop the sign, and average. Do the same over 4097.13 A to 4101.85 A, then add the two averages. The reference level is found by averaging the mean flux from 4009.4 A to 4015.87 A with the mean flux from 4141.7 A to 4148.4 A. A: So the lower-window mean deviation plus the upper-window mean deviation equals 0.247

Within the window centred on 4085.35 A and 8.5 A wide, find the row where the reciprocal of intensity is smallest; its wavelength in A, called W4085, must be 4083.47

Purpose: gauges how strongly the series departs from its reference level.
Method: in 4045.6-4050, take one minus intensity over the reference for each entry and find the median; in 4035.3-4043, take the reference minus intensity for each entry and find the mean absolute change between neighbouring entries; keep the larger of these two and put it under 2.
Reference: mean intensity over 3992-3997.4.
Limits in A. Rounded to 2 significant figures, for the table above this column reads 61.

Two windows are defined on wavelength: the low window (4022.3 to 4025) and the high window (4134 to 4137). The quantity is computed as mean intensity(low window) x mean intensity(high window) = 4.31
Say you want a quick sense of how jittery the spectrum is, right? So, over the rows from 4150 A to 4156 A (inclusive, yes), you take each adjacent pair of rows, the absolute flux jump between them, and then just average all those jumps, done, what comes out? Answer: 0.030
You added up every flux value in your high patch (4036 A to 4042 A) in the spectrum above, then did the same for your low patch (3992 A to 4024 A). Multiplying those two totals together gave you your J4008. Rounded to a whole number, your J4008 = 852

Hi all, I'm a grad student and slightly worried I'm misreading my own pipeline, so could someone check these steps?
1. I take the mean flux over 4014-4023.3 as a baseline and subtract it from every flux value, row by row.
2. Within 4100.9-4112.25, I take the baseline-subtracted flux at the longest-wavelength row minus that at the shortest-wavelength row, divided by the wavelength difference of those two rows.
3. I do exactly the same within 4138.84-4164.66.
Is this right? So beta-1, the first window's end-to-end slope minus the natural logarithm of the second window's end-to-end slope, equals 7.1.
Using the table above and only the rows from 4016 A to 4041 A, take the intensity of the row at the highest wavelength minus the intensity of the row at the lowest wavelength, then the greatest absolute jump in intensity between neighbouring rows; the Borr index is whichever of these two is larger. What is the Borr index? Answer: 0.070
